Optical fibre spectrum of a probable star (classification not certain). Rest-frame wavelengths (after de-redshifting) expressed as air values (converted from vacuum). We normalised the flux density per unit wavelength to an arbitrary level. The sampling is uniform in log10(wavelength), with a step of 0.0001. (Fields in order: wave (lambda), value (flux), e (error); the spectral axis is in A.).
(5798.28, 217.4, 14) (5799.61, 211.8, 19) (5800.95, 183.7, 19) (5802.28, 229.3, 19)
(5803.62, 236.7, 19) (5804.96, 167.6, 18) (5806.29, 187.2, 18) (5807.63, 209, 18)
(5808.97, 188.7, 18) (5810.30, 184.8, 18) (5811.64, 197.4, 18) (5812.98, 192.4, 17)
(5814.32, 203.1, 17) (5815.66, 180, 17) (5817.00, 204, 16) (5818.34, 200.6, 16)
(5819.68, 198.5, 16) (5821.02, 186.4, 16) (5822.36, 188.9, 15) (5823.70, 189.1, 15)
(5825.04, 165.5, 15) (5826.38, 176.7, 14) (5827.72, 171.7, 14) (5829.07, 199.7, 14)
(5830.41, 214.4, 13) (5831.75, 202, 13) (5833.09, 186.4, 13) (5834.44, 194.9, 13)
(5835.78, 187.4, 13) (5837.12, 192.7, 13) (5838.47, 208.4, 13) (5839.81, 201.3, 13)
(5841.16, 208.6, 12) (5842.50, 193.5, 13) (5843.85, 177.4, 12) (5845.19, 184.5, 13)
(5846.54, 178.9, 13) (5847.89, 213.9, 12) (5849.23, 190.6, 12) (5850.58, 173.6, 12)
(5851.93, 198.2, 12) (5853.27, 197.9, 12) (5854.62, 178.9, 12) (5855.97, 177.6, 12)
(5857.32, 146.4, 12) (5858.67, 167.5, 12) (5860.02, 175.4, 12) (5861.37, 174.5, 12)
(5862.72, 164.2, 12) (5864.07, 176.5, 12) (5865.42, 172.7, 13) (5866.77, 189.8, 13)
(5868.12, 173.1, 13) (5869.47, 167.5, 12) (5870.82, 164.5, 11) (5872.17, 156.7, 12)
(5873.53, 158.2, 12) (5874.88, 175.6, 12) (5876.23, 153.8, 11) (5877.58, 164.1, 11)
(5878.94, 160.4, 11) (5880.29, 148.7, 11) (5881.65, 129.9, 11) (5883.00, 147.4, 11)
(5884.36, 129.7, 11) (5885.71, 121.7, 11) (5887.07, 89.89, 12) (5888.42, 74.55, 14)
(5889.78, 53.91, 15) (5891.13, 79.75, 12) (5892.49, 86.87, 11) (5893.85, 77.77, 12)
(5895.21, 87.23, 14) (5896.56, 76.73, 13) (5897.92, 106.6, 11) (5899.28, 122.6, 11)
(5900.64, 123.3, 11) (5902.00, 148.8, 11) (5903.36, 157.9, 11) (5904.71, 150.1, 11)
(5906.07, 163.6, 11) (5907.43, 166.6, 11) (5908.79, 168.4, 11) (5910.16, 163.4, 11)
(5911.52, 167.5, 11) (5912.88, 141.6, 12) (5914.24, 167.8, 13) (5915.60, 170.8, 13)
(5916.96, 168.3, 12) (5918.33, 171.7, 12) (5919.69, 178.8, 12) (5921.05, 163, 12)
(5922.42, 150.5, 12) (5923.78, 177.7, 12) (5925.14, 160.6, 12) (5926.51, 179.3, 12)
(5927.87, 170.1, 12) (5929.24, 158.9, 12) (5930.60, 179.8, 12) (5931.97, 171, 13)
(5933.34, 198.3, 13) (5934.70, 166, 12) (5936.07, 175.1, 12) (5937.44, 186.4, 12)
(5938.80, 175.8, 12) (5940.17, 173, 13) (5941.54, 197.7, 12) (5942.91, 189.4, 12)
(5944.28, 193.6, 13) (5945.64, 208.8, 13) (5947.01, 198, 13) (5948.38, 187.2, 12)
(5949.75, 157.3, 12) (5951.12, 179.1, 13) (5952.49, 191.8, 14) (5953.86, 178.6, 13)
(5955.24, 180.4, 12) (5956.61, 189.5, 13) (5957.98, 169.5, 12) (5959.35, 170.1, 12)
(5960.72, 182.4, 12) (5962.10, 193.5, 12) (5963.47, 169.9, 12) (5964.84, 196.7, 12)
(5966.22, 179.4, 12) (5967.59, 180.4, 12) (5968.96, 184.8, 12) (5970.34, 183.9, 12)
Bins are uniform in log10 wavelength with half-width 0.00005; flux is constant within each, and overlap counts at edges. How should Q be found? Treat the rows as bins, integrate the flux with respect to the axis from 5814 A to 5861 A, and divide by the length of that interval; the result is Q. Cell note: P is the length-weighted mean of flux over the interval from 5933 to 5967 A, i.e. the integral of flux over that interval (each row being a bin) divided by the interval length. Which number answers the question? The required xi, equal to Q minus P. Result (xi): 5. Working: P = 183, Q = 189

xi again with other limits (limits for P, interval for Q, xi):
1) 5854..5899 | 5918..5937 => 32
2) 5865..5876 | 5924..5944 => 8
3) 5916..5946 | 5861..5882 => -12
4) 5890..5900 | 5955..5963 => 91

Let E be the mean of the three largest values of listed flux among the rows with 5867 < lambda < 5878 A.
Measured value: 172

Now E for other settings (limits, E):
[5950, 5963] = 192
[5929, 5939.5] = 188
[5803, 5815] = 216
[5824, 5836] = 205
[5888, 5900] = 105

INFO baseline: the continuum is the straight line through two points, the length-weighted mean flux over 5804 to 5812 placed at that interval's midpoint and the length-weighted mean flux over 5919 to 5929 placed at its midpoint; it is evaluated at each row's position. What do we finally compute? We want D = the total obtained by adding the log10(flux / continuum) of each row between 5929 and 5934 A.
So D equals 0.10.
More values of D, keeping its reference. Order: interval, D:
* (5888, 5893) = -1.52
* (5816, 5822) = 0.08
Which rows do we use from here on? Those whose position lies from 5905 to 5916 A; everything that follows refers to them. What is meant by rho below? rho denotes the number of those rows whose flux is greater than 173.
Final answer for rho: 0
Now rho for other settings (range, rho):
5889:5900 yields 0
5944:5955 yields 7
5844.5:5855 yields 8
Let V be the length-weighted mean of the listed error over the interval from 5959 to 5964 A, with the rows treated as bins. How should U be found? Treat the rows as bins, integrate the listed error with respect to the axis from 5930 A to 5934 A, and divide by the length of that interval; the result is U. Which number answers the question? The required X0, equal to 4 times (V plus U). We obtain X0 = 99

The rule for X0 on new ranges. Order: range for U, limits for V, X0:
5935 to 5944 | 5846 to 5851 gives 98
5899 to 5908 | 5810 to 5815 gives 114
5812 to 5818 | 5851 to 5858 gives 115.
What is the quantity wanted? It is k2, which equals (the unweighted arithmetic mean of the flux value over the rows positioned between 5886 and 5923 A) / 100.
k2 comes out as 1.33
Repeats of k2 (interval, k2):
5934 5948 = 1.86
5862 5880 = 1.67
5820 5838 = 1.89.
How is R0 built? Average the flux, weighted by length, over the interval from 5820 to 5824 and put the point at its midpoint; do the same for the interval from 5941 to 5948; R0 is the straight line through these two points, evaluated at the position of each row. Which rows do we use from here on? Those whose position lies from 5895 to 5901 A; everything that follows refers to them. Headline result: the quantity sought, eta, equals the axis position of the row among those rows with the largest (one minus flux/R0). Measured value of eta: 5896.56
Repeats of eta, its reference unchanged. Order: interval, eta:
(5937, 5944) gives 5940.17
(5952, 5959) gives 5957.98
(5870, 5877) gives 5876.23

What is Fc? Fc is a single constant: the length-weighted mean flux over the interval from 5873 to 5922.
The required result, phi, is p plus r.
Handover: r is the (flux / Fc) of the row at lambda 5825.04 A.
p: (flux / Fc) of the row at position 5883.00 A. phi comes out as 2.29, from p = 1.08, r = 1.21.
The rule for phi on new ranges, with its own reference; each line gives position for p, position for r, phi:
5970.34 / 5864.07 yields 2.64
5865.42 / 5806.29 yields 2.63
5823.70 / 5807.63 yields 2.91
